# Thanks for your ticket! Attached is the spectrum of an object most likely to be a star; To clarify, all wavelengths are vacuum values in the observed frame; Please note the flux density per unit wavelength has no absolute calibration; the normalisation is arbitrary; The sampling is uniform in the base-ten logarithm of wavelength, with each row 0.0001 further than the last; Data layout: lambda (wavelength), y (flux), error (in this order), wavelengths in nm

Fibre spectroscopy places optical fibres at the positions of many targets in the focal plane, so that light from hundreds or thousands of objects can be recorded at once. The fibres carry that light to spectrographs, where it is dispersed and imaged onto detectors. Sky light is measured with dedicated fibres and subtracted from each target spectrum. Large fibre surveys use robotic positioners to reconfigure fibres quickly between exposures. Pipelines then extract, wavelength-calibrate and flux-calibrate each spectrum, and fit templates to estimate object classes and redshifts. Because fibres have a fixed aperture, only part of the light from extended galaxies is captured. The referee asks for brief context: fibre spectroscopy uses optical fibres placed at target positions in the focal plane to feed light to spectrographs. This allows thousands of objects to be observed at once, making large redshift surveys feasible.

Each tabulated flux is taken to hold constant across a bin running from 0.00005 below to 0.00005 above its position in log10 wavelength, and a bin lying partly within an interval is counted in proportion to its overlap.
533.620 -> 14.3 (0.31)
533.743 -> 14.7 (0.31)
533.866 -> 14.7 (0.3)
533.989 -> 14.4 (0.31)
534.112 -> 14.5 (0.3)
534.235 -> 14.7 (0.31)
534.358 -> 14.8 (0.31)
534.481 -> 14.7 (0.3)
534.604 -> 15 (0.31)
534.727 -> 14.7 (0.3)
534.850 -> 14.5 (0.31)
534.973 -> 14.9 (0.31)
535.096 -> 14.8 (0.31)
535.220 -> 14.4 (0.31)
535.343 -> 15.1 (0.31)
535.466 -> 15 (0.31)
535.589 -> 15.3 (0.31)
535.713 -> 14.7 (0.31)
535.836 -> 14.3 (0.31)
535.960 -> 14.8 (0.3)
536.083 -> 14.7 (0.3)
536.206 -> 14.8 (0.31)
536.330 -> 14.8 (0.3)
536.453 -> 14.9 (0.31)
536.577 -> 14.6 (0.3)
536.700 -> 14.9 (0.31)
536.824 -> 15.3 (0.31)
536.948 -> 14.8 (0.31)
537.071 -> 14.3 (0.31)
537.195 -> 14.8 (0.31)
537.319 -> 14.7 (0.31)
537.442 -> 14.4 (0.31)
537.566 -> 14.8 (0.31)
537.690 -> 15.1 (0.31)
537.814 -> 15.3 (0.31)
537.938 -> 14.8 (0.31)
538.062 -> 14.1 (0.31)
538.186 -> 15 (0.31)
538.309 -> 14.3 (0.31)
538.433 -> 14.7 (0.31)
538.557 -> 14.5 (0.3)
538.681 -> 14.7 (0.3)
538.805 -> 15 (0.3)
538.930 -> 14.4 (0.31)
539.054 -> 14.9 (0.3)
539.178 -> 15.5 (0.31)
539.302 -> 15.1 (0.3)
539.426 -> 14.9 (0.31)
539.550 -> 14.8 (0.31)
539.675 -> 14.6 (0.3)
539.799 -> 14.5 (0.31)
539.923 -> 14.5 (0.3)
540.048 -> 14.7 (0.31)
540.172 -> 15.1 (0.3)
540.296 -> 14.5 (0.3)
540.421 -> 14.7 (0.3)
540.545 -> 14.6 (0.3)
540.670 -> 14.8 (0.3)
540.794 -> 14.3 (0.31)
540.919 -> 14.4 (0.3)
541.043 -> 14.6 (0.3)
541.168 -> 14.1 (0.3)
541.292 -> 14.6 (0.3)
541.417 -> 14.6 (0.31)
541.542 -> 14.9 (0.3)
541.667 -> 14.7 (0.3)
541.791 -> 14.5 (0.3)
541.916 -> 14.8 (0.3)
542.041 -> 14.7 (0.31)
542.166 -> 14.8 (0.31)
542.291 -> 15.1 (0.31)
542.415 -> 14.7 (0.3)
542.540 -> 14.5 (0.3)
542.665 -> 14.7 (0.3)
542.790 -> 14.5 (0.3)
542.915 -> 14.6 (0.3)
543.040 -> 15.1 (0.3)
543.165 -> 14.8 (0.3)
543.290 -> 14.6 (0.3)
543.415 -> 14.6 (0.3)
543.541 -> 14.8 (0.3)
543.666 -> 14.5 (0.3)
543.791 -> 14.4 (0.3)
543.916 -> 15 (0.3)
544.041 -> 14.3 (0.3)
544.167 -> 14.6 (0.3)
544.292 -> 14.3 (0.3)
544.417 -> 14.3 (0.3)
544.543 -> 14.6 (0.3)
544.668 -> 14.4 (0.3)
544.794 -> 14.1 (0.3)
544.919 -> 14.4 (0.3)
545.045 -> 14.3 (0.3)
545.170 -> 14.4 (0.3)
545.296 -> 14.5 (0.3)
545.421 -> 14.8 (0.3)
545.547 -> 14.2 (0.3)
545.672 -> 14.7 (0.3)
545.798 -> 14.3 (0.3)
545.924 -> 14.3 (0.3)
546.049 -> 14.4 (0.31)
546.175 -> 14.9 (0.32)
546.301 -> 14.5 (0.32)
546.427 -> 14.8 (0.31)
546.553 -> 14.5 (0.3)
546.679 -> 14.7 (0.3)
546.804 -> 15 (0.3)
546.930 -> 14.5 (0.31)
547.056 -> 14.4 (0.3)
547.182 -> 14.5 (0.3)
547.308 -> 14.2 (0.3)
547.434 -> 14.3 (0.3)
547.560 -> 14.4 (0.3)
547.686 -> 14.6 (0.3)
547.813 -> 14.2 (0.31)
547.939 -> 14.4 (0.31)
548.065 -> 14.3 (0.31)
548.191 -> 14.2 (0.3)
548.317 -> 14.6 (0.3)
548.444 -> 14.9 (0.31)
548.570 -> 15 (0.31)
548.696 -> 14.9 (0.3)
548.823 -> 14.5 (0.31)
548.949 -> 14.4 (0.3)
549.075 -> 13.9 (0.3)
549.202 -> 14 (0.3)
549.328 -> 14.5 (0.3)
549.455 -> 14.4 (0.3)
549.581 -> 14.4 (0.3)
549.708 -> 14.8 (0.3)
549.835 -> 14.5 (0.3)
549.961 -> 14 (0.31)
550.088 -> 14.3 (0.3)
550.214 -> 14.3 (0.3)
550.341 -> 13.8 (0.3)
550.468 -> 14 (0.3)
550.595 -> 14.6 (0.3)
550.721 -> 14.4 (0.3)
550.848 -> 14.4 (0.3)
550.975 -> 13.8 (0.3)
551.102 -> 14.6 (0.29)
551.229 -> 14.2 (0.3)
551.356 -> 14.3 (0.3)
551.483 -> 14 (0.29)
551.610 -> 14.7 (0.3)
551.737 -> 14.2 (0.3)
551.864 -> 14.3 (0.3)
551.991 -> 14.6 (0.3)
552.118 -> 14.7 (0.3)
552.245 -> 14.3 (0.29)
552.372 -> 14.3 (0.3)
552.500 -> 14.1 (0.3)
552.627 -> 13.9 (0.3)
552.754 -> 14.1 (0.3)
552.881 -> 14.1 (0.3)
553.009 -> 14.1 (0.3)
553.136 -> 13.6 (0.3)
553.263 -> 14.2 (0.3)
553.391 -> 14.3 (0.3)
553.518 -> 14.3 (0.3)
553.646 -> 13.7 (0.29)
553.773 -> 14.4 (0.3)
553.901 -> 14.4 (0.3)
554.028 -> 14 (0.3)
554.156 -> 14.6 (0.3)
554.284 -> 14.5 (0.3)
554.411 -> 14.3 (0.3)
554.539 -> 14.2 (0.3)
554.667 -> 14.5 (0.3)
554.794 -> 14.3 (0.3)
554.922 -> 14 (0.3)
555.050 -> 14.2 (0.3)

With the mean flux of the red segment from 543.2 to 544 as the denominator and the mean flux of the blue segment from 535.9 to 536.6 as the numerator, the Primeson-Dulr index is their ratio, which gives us 1.01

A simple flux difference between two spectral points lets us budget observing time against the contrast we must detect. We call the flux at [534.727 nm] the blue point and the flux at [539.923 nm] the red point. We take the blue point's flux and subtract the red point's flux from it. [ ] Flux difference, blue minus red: 0.20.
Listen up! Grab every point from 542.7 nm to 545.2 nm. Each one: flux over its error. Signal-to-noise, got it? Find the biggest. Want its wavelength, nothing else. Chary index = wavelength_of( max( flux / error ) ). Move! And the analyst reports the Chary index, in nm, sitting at 543.040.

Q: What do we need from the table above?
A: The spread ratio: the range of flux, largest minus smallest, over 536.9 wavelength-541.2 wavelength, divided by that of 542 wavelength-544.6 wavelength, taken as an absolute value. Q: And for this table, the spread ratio 1.75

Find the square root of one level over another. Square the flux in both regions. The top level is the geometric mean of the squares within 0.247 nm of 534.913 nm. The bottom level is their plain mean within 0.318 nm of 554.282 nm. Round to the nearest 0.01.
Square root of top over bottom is 1.03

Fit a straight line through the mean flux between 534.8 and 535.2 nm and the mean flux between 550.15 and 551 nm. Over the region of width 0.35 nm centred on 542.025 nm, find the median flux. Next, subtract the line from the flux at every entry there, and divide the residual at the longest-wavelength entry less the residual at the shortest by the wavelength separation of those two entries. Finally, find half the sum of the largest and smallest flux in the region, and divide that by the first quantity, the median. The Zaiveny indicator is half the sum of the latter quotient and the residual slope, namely 0.5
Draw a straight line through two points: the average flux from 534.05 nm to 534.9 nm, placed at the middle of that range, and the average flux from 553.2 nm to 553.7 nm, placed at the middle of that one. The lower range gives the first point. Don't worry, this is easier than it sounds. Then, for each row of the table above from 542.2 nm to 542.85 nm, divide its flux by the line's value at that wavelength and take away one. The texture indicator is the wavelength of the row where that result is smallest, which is 542.540 nm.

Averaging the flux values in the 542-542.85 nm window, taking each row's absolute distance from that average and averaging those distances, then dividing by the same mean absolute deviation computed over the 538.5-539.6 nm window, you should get 0.57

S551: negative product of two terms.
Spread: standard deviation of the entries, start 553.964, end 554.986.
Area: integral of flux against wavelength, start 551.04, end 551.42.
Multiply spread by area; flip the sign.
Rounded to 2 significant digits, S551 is -1.2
